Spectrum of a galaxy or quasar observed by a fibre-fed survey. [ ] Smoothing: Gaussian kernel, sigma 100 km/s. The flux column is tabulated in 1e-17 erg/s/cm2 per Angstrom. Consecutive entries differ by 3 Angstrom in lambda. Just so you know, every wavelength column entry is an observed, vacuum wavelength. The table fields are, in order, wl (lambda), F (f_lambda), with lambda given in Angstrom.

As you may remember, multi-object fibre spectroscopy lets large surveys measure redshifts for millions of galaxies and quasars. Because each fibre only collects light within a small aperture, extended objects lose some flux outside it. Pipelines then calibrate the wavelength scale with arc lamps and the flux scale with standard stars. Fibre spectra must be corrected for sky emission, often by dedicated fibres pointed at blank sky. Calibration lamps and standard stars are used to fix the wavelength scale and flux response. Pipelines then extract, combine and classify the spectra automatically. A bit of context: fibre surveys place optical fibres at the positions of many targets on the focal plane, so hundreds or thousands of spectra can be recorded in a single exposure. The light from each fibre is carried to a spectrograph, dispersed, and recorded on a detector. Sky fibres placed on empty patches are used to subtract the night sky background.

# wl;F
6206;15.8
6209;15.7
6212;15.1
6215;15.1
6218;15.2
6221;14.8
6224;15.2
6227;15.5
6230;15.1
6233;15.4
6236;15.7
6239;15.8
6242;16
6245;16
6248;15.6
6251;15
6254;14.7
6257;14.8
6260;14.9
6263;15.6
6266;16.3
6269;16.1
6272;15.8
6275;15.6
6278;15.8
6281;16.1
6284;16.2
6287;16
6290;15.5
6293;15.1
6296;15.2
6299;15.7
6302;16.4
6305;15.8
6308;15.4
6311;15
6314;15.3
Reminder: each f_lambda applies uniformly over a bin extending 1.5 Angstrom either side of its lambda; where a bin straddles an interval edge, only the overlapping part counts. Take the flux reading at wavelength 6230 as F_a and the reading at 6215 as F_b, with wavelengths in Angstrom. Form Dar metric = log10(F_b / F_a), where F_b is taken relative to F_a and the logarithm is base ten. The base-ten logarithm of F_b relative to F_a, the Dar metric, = 0.000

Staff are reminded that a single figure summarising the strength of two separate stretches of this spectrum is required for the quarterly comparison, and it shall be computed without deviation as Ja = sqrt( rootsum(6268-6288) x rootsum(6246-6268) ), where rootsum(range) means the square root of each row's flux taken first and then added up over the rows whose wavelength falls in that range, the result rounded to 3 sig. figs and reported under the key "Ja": 27.6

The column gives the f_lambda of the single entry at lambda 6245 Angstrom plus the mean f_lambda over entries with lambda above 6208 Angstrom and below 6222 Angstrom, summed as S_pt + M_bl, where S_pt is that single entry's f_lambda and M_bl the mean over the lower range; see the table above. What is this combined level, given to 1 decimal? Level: 31.2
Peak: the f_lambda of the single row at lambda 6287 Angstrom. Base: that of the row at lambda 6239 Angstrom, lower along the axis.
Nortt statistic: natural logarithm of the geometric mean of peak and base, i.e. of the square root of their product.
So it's 2.77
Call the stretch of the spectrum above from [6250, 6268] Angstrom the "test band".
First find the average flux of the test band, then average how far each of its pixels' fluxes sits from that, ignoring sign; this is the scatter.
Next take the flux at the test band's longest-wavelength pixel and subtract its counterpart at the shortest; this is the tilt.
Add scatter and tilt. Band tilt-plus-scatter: 1.8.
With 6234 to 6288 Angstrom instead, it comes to 0.7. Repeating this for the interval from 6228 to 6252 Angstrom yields 0.2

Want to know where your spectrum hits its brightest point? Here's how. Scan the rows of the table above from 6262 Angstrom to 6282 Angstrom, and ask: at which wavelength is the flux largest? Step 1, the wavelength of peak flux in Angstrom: 6266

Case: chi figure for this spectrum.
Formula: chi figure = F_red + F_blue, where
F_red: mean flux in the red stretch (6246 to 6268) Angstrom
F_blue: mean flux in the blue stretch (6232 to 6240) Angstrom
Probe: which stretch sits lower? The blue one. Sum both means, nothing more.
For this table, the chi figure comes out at 30.9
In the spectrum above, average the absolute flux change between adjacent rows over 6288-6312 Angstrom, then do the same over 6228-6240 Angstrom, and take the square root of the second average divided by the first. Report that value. 0.73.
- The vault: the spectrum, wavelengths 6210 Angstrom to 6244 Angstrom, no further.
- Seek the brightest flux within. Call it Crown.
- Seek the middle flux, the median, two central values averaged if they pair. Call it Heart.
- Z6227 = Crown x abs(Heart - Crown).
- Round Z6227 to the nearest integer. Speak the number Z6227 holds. 13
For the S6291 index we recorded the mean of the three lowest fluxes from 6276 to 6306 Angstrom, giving 15.3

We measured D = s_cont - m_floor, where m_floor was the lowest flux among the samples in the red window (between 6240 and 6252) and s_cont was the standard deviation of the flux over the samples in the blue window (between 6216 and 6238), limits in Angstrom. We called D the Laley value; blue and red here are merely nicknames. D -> -14.7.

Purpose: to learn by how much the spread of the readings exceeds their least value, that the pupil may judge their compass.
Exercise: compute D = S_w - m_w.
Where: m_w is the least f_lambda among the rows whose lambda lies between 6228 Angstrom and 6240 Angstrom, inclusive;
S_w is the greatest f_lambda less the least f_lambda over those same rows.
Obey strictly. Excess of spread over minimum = -14.4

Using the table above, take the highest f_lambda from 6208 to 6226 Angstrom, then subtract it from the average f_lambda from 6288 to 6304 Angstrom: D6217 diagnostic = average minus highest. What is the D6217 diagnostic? -0.1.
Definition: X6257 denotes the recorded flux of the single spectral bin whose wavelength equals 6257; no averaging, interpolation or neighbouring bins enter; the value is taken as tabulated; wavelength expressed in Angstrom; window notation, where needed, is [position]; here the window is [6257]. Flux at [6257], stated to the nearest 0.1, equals 14.8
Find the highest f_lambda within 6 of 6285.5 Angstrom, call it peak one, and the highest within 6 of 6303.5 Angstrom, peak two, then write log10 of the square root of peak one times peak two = 1.212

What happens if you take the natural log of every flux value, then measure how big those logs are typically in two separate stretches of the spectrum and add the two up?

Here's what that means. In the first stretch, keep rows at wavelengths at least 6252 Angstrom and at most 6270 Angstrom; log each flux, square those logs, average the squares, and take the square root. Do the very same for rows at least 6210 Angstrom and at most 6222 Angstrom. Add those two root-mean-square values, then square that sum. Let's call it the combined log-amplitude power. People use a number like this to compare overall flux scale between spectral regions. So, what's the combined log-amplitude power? 29.6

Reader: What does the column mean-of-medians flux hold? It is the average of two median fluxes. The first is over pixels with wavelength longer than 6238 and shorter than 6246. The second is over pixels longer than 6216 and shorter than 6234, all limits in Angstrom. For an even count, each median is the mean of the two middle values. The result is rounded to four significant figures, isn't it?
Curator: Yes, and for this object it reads 15.60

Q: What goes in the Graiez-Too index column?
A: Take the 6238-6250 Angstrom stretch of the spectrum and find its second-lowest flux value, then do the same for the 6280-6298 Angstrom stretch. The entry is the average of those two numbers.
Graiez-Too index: 15.50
